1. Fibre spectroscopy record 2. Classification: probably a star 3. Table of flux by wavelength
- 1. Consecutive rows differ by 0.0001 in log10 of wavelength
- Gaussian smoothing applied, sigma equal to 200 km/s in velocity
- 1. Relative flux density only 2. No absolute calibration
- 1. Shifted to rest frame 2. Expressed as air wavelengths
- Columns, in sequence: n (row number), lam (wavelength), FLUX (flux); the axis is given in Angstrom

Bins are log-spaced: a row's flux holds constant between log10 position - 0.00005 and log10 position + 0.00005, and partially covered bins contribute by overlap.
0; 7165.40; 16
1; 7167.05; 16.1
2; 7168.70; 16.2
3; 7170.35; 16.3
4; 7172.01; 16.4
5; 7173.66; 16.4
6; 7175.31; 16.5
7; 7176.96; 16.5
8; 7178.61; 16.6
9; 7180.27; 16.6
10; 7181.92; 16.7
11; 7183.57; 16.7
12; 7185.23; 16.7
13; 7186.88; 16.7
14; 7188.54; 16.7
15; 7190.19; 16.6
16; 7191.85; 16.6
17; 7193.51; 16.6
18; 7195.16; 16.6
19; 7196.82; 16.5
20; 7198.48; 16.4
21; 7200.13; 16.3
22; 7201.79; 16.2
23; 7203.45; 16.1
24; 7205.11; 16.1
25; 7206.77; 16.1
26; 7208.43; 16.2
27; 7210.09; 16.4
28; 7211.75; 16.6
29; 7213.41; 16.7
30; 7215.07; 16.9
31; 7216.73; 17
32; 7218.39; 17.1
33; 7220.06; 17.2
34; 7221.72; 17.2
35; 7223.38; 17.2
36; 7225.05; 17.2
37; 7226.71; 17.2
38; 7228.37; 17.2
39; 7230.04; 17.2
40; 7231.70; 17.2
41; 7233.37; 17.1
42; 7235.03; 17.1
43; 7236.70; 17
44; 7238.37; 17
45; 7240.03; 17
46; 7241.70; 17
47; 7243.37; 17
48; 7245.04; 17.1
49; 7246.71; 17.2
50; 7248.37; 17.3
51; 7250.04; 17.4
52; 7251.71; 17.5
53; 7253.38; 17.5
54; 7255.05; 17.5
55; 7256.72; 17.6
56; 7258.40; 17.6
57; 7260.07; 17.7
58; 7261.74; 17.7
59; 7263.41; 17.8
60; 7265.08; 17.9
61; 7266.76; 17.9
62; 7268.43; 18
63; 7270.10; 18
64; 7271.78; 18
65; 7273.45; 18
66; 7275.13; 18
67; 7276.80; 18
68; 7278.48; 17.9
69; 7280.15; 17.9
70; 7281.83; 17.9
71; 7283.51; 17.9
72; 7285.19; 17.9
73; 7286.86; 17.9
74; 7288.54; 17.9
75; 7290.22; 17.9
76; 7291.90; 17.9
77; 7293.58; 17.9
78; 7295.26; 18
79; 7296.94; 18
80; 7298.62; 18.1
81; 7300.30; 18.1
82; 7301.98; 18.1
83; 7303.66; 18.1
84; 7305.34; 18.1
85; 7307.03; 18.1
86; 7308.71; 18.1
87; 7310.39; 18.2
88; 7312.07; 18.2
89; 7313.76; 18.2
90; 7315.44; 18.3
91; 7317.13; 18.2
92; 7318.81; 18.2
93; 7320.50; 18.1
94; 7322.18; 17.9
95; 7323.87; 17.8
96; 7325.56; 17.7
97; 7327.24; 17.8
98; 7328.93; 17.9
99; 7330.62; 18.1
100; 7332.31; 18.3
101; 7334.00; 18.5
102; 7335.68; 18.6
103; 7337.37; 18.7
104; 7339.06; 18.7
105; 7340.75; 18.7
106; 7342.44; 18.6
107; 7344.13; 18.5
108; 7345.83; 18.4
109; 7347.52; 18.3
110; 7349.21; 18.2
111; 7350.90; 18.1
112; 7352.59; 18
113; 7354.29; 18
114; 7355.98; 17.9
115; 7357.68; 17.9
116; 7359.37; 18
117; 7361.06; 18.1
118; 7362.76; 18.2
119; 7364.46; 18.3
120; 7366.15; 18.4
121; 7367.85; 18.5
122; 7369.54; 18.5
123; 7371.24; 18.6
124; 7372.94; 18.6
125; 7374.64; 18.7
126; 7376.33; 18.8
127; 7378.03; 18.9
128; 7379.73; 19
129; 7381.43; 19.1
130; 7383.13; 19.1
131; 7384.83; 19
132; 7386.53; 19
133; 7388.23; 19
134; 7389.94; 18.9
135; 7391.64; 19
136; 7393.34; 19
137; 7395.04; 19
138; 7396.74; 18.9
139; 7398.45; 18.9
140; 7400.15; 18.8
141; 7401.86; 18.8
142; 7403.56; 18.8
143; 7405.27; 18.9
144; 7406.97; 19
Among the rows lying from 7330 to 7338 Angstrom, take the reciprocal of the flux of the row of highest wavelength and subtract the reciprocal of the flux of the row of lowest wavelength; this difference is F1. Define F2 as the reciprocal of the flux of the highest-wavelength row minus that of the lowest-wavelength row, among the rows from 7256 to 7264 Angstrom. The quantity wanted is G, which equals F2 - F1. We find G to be 0.0011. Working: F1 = -0.0018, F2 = -0.0006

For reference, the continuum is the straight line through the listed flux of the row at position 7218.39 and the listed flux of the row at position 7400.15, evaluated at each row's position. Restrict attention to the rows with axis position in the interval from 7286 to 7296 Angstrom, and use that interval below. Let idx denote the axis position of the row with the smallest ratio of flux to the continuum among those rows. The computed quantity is 7293.58 Angstrom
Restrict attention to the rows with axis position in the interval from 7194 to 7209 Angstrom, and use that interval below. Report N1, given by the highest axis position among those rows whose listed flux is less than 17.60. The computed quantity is 7208.43 Angstrom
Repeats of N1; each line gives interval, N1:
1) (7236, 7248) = 7246.71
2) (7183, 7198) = 7196.82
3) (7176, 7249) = 7248.37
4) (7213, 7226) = 7225.05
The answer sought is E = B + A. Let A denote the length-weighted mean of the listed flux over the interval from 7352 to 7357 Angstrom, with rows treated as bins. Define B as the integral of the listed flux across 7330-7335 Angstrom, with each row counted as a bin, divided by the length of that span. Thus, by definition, 36.3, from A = 17.9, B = 18.3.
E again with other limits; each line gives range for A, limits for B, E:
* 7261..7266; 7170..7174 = 34.1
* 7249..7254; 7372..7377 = 36.2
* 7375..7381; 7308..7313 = 37.1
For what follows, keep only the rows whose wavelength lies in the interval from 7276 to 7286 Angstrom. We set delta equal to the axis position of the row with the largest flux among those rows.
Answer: 7276.80 Angstrom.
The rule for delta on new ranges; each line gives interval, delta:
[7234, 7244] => 7235.03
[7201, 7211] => 7210.09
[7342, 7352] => 7342.44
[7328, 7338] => 7337.37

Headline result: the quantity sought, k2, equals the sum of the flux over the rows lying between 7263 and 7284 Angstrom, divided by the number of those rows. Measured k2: 17.9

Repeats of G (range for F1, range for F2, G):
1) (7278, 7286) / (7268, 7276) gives 0.0000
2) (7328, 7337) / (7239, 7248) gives 0.0014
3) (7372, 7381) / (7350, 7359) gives 0.0017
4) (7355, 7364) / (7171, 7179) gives 0.0002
